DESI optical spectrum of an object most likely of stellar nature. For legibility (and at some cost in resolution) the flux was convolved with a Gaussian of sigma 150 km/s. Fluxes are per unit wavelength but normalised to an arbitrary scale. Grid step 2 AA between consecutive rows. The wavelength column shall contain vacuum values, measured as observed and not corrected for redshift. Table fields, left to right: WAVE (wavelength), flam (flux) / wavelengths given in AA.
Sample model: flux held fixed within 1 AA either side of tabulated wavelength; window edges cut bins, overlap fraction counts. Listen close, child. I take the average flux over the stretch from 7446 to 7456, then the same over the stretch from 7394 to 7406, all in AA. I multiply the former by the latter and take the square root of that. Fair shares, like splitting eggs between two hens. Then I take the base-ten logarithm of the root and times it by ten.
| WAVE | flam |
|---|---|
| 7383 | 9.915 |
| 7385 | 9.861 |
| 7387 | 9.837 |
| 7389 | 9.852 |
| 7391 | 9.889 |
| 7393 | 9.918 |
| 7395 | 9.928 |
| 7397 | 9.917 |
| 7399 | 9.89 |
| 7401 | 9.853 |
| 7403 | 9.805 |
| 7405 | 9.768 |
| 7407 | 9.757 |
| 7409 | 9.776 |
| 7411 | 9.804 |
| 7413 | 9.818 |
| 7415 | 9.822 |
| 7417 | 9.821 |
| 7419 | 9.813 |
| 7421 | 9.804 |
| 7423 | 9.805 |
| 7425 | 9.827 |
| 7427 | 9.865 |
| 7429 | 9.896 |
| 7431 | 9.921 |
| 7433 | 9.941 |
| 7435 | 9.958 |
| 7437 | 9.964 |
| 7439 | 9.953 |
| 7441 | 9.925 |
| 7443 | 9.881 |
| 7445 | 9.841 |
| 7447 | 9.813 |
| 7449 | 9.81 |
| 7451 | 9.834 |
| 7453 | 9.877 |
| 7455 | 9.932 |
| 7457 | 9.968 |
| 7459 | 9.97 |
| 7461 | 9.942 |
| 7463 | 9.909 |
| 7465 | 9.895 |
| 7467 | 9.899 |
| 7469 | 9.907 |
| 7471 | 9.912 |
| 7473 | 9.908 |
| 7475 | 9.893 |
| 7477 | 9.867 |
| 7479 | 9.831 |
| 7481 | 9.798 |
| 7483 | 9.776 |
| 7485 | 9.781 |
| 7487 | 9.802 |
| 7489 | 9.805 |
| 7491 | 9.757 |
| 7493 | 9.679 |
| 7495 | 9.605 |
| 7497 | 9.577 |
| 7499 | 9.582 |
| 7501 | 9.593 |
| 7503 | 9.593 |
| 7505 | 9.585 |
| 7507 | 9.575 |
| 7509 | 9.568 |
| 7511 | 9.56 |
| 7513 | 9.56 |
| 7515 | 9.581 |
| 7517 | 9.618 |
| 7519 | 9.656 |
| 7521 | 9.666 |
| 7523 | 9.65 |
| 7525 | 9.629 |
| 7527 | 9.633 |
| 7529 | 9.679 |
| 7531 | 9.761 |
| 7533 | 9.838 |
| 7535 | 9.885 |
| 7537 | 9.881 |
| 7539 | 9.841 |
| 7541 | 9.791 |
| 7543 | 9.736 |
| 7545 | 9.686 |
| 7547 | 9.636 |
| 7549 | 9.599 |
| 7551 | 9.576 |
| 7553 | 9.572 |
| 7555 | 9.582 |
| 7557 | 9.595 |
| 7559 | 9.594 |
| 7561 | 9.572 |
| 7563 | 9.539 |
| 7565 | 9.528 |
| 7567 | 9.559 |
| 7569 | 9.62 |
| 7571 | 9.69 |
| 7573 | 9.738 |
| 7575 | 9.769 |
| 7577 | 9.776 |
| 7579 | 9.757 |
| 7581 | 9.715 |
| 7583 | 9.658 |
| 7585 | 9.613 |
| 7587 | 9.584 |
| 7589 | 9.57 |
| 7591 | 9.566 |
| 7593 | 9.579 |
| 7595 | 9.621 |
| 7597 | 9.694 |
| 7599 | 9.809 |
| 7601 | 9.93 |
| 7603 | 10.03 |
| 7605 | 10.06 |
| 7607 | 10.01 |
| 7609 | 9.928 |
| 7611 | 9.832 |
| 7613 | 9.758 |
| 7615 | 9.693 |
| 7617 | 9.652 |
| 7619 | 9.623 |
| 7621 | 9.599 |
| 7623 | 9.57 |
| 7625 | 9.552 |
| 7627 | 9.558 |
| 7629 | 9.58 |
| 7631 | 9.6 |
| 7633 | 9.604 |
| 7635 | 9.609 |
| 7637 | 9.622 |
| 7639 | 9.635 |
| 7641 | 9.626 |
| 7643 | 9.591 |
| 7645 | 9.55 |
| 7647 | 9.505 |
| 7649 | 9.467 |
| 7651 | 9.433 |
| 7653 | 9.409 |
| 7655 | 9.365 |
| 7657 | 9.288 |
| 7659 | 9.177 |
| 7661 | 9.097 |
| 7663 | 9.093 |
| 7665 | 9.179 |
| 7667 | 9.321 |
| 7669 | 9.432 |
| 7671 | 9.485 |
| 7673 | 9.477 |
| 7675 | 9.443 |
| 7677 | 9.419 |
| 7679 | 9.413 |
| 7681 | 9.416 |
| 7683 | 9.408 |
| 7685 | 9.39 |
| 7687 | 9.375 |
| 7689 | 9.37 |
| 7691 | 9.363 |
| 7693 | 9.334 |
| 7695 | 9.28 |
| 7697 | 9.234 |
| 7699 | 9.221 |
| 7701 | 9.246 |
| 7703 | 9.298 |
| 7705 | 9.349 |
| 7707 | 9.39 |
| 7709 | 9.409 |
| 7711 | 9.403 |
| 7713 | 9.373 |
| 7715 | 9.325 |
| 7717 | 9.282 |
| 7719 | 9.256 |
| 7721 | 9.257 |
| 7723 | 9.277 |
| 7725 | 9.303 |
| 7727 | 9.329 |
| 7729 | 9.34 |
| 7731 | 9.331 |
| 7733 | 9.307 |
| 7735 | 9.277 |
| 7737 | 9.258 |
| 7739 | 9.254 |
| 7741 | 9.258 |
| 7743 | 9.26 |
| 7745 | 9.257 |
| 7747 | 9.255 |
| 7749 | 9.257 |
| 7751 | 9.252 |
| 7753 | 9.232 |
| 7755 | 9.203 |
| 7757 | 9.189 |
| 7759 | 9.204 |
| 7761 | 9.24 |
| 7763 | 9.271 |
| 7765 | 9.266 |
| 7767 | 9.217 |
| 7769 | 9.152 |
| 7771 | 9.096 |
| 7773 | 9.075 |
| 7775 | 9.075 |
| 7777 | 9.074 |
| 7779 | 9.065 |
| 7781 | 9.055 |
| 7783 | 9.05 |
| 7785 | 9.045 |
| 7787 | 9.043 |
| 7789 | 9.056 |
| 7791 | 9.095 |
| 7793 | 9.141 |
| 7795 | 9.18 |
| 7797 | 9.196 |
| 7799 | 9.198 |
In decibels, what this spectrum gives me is 9.94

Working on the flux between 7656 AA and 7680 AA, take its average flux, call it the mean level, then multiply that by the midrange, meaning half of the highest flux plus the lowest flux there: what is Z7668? 87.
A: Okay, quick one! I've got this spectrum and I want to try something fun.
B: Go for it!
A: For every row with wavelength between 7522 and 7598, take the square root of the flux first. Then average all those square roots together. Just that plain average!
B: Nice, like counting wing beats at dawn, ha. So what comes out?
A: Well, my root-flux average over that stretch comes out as 3.11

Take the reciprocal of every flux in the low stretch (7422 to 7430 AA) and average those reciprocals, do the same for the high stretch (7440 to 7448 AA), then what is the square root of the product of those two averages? 0.101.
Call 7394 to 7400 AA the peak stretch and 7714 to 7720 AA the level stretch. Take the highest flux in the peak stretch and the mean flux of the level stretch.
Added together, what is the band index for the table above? 19.2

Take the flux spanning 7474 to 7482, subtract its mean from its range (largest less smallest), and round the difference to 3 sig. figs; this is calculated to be -9.75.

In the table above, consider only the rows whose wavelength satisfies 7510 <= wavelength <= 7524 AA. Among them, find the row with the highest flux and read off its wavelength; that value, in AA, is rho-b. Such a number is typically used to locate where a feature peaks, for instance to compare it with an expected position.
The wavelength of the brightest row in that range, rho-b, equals 7521 AA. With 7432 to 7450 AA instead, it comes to 7437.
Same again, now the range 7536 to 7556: 7537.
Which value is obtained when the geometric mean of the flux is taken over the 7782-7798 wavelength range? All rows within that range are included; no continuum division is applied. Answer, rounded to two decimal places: 9.10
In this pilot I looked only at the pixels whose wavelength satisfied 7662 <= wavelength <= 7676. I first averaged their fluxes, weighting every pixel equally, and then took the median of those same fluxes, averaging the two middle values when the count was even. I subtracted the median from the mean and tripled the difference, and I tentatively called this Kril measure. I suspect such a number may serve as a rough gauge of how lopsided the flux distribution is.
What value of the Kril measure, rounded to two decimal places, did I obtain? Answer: -0.25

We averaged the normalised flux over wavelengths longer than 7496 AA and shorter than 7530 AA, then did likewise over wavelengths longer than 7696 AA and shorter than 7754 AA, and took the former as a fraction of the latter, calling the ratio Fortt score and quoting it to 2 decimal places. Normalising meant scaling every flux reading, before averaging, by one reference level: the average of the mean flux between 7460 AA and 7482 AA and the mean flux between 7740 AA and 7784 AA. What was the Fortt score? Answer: 1.03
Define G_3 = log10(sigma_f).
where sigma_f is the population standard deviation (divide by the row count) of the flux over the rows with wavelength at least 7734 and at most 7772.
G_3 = -1.35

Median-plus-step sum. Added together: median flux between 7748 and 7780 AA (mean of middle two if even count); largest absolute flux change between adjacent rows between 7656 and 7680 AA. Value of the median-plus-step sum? 9.35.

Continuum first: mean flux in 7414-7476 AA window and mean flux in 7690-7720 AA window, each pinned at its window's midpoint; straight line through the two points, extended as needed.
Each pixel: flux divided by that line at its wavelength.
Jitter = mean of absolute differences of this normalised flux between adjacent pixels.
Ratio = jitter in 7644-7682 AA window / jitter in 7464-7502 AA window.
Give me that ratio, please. 2.2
